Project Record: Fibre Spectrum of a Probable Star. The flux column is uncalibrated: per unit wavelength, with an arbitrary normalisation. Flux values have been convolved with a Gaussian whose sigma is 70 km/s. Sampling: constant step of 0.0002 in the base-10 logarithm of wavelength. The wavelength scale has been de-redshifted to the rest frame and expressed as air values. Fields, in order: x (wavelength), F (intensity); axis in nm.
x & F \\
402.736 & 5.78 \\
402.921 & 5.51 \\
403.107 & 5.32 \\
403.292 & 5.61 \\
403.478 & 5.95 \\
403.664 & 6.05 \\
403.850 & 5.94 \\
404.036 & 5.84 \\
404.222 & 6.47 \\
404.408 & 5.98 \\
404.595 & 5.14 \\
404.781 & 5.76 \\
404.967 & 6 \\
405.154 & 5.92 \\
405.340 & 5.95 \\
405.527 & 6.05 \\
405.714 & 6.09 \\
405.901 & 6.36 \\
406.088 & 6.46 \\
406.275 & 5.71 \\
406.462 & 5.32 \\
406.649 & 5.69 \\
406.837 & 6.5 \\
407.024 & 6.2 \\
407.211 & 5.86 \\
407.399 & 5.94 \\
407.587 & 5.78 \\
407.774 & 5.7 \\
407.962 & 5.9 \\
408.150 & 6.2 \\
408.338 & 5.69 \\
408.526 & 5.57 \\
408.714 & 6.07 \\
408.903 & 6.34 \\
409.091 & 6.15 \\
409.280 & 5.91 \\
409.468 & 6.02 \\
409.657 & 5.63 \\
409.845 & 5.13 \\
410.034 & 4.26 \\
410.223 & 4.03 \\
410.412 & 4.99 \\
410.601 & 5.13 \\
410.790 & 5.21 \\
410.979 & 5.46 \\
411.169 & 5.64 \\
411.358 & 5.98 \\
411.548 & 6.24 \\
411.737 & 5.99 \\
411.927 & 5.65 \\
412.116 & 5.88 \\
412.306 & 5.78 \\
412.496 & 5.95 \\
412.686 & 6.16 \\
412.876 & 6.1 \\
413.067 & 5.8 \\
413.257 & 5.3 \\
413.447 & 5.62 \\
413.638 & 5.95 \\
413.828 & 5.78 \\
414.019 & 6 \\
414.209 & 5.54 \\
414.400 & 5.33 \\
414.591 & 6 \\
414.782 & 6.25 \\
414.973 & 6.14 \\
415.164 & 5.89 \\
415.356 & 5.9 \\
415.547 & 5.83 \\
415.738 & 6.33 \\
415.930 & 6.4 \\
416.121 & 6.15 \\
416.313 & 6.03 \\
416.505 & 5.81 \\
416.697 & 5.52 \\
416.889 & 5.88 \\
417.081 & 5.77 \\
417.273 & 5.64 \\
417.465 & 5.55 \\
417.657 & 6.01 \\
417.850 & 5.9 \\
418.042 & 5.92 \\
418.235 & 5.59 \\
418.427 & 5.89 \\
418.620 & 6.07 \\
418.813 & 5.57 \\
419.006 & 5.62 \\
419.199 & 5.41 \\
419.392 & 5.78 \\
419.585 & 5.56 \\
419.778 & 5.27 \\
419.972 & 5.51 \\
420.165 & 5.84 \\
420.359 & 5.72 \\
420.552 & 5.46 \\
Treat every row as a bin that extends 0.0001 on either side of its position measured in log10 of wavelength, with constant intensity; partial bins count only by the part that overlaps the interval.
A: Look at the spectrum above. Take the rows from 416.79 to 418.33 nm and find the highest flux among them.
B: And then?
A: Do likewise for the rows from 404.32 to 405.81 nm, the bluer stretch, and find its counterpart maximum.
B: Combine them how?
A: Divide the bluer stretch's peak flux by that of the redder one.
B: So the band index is 1.01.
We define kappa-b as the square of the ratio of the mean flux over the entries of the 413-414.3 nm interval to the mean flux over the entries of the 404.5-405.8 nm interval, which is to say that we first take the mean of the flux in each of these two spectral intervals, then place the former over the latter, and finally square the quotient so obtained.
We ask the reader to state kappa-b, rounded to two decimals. 0.96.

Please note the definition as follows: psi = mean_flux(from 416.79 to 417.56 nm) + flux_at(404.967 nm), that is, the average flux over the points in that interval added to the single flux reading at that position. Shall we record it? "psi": 11.7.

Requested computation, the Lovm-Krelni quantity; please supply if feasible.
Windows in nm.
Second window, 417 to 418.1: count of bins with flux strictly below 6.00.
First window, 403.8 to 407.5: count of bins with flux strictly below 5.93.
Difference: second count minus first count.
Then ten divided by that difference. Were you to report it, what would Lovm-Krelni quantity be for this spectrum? -3.3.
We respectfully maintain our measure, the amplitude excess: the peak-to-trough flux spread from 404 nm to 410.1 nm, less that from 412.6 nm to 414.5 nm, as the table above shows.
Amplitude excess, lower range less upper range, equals 1.38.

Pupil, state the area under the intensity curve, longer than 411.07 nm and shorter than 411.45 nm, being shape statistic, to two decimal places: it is 2.20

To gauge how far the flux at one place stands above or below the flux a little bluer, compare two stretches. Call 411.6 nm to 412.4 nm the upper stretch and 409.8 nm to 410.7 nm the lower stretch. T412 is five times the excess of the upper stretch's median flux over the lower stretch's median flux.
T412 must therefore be 4.2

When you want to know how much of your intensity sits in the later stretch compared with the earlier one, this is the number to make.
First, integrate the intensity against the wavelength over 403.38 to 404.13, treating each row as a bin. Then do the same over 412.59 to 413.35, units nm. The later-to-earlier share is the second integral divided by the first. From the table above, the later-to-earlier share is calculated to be 1.00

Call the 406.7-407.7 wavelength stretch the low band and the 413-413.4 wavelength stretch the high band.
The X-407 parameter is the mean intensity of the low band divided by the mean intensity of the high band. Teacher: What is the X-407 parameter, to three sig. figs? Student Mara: 1.09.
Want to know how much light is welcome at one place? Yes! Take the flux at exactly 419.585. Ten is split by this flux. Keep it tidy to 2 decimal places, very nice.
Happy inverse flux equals 1.80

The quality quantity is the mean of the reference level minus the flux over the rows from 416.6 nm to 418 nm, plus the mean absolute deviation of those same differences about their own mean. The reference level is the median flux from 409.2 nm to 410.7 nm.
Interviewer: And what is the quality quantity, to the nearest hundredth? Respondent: -0.47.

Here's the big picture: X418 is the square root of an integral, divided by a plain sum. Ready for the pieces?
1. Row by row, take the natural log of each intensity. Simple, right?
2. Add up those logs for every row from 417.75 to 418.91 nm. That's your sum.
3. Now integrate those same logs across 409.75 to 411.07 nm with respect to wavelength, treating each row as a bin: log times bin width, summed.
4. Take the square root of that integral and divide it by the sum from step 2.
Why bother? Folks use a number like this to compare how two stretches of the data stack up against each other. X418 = 0.14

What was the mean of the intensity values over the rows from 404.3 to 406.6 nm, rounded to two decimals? 5.90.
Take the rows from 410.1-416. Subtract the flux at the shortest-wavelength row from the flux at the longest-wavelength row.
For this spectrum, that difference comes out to 2.4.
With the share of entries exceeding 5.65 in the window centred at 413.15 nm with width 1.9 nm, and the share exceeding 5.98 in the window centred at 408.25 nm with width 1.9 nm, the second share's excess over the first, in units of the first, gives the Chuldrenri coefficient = -0.50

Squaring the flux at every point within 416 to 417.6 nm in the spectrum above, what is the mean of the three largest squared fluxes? 36.3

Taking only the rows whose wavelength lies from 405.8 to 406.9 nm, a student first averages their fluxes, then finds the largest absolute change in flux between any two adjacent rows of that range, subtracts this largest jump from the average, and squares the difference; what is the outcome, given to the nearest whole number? 27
